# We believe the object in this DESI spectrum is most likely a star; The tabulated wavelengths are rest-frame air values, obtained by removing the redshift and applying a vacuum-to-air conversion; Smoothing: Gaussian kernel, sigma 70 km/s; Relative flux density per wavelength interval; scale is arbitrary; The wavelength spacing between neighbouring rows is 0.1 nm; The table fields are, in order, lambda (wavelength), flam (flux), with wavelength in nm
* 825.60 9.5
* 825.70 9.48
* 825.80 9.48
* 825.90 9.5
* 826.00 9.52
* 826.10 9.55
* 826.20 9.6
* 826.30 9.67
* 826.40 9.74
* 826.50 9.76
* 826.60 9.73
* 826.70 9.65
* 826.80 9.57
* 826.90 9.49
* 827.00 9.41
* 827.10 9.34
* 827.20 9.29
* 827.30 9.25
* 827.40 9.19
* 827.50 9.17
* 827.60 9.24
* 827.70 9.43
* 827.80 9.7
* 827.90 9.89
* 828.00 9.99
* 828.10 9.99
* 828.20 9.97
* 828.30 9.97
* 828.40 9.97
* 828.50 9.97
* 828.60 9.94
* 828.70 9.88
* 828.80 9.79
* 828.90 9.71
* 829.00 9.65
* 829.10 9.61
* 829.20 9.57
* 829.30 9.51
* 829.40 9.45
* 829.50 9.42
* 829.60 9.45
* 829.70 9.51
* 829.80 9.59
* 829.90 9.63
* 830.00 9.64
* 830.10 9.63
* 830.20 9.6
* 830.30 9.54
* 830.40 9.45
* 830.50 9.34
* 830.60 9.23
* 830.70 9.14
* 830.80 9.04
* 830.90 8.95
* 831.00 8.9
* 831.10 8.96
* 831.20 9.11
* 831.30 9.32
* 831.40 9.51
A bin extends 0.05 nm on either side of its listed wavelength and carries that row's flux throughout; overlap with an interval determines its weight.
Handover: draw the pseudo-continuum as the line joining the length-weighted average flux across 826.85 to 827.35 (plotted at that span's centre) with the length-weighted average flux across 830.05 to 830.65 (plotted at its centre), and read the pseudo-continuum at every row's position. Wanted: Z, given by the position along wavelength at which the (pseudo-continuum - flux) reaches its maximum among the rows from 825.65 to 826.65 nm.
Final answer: 825.80 nm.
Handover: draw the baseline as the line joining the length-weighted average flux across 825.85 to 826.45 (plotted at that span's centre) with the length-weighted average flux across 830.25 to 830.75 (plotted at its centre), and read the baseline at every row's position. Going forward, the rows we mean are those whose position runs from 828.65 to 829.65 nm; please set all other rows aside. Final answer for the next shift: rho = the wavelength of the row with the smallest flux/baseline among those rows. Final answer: 829.50 nm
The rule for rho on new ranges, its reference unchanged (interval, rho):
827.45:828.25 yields 827.50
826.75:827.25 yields 827.20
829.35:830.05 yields 829.50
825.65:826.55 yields 825.70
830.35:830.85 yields 830.80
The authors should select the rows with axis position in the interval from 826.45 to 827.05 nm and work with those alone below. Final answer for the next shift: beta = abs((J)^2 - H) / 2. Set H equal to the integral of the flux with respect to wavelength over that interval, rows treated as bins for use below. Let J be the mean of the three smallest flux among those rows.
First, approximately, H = 5.76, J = 9.49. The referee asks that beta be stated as 42.1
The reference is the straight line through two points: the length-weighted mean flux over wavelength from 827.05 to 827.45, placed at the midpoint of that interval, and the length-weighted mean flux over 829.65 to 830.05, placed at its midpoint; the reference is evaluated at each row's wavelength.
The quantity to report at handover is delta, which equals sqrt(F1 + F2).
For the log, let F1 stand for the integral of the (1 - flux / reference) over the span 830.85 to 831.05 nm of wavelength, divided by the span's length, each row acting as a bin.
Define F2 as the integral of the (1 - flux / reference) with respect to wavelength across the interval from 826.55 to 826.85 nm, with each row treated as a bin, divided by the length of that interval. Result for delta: 0.18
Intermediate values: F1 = 0.08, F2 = -0.05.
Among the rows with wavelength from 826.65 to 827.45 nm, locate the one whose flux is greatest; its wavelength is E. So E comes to 826.70 nm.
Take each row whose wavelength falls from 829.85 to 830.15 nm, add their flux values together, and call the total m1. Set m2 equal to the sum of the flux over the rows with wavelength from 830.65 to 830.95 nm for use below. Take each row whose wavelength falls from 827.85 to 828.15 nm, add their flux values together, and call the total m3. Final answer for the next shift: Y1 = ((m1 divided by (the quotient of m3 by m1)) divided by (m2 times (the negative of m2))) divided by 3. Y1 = -0.0127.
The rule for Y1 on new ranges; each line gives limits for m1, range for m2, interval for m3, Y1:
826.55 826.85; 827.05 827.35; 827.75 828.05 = -0.0122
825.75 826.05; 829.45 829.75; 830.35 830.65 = -0.0120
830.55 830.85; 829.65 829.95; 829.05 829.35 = -0.0106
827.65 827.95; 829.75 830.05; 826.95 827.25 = -0.0120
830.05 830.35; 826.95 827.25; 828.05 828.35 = -0.0117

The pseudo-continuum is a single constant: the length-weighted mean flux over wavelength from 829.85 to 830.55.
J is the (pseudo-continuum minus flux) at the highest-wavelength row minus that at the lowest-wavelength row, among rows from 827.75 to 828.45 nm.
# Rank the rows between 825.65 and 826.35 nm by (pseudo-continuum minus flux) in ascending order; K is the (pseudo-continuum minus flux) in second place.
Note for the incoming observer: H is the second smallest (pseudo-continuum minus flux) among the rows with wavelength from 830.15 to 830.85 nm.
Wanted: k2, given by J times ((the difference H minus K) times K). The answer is 0.001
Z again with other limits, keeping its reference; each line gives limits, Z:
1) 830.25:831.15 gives 831.00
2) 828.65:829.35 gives 829.30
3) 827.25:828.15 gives 827.50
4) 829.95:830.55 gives 830.50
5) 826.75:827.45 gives 827.40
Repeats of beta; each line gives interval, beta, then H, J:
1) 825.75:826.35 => 42.3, 5.73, 9.50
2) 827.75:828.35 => 45.6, 5.95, 9.85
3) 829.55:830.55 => 39.5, 9.54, 9.41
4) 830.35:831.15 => 36.3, 7.30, 8.94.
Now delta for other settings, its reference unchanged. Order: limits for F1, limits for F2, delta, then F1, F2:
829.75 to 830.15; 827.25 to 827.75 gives 0.05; 0.00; 0.00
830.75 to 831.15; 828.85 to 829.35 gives 0.26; 0.08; -0.01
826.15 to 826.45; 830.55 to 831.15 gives 0.11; -0.06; 0.07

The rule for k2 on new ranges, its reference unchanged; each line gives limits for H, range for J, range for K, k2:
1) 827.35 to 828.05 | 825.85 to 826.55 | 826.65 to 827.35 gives -0.002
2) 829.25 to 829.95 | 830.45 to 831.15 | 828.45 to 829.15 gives -0.052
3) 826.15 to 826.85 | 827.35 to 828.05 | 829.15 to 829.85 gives -0.003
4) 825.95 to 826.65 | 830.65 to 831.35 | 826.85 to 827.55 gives 0.008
